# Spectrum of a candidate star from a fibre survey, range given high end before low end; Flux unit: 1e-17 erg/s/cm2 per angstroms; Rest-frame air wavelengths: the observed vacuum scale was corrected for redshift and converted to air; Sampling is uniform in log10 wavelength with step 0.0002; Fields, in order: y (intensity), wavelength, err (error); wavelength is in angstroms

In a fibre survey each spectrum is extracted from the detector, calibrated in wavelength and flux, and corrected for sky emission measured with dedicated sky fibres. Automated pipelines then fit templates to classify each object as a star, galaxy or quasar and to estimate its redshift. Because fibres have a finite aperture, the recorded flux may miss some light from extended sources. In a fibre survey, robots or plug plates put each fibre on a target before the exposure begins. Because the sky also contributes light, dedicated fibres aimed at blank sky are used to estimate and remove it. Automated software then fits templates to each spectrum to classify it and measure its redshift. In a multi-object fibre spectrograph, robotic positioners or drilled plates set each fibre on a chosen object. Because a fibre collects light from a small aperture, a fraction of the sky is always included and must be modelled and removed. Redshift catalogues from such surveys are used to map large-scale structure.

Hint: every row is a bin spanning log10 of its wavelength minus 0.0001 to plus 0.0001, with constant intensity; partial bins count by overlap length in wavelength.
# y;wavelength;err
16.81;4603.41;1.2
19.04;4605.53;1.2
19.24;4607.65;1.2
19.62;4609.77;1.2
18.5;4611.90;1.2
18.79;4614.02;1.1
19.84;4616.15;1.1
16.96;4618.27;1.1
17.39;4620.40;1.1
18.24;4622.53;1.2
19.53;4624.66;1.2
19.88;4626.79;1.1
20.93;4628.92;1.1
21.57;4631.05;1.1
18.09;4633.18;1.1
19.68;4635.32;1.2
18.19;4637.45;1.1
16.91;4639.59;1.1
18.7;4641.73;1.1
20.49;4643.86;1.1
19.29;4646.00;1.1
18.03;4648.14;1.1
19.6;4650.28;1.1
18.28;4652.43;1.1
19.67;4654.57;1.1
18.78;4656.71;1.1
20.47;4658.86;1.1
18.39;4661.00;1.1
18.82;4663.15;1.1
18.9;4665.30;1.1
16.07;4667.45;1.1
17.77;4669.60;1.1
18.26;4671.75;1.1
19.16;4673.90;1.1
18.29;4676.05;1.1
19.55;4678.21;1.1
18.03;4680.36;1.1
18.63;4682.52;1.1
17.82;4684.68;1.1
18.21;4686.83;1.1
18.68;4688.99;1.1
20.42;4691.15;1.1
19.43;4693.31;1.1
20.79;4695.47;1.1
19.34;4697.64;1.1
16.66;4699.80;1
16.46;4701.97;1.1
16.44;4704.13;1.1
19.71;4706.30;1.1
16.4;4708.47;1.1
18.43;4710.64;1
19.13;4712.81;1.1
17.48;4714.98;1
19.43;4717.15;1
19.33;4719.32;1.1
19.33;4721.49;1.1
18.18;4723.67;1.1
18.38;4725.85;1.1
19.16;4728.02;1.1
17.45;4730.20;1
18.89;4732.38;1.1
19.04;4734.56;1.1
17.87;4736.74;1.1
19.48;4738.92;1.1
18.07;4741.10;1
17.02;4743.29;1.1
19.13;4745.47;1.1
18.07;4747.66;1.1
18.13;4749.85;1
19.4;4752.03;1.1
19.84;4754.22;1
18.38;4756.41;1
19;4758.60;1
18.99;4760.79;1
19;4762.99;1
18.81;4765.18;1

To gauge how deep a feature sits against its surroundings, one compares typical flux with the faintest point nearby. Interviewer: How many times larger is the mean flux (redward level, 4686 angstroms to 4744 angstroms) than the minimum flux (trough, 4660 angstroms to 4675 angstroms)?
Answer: 1.15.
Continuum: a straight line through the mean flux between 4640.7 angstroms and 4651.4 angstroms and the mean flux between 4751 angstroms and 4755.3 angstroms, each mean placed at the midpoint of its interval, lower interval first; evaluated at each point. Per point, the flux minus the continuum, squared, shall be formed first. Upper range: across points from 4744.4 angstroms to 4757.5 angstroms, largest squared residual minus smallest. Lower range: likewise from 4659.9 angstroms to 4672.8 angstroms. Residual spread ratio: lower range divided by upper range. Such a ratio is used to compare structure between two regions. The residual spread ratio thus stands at 4.5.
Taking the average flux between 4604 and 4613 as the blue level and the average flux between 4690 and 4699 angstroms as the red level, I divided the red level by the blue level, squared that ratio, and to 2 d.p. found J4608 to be 1.10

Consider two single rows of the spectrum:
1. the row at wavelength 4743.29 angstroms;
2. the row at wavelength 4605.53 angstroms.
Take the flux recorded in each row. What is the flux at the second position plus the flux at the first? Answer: 36.1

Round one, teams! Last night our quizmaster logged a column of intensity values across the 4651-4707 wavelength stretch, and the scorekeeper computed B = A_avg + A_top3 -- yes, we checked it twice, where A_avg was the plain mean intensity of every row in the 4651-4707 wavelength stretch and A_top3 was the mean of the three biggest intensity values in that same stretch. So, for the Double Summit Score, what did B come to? 39.1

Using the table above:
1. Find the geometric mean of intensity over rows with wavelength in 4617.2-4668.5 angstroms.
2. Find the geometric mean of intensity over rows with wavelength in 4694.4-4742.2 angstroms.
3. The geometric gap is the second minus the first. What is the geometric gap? -0.43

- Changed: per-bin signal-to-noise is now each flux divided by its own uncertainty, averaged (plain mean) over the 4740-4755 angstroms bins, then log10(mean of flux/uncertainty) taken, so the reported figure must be 1.24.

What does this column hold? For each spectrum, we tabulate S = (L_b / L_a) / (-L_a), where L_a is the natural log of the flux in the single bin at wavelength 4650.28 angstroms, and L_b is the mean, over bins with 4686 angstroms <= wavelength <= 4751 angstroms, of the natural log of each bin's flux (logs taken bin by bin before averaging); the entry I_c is -0.329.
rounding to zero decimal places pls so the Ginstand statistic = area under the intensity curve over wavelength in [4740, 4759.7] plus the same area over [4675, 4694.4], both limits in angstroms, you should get 730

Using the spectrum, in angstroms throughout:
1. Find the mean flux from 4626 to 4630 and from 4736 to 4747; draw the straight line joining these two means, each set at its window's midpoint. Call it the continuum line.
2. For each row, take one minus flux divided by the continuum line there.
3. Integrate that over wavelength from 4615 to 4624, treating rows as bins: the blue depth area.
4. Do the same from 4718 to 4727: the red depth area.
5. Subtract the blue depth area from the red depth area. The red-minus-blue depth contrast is -1.1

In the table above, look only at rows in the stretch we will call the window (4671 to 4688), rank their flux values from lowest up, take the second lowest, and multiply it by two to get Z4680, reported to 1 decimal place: 36.1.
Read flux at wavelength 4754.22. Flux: 19.84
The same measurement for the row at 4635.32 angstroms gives 19.68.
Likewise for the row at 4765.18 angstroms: 18.81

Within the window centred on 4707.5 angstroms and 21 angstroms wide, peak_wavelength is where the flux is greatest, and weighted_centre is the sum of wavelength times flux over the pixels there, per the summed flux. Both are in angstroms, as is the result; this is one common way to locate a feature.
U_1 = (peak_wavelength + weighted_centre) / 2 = 4706.9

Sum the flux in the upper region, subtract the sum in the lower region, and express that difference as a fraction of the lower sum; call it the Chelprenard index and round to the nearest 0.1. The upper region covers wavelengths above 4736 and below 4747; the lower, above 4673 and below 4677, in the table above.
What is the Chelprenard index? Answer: 1.4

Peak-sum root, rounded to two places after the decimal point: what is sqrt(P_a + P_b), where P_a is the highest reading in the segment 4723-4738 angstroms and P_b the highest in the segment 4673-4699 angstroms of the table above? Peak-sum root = 6.32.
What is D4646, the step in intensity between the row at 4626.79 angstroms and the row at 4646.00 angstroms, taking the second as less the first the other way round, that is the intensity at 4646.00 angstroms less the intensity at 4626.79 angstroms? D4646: -0.6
